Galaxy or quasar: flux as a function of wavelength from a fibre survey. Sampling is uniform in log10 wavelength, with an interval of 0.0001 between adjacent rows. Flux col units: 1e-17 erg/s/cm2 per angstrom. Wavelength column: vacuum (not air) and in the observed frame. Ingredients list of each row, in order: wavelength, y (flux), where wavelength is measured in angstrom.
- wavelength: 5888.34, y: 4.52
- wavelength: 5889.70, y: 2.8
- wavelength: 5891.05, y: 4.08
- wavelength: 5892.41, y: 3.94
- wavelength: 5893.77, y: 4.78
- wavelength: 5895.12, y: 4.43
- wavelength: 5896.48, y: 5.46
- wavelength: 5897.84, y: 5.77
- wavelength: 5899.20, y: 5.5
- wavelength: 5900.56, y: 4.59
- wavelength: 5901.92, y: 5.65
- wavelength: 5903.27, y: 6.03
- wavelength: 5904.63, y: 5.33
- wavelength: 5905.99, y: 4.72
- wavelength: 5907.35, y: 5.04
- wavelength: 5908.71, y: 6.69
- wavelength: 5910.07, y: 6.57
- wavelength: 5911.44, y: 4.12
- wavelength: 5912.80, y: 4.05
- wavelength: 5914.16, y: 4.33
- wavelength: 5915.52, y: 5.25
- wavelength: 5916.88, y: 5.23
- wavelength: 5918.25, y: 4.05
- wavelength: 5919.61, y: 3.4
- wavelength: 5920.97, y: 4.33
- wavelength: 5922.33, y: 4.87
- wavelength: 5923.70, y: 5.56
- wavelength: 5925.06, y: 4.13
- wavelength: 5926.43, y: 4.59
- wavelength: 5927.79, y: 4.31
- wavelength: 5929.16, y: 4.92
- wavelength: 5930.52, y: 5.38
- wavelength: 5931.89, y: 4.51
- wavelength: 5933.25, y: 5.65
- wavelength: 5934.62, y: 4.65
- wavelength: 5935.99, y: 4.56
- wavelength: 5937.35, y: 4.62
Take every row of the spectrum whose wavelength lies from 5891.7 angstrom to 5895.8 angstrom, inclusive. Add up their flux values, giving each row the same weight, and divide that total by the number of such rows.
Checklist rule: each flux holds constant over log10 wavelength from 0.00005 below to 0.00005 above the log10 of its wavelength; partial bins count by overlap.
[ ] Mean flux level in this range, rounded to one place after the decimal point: 4.4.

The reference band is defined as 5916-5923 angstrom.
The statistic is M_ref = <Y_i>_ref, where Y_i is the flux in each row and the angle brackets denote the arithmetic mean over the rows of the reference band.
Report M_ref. 4.4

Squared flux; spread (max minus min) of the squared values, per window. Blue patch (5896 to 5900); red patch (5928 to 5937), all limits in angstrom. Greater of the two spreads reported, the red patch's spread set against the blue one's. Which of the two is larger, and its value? 11.6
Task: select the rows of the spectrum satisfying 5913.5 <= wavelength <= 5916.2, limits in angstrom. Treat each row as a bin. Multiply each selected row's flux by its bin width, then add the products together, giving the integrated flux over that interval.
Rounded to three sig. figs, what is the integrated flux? 13.0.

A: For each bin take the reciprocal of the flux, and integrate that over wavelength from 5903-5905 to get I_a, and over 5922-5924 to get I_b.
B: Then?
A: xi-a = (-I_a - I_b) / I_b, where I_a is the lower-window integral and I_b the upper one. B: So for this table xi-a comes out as -1.9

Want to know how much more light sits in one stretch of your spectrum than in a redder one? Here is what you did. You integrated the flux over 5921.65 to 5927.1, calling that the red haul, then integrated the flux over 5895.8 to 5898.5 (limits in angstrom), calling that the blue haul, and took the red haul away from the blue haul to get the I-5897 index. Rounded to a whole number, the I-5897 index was -11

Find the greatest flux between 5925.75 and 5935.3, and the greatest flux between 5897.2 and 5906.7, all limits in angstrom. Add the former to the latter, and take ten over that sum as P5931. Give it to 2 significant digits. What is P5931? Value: 0.86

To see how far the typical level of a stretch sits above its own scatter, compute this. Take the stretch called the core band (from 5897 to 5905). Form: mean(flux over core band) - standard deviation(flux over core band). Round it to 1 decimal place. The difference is 5.0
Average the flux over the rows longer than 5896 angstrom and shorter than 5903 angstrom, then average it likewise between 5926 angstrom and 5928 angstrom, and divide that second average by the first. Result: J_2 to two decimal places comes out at 0.82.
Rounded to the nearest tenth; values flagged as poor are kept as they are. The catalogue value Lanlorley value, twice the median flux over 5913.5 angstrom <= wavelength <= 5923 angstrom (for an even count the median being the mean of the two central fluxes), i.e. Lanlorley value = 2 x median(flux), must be 8.7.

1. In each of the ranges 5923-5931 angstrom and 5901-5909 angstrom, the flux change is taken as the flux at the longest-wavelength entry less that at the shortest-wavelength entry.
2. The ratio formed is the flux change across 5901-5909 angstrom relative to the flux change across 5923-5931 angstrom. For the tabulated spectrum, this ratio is -6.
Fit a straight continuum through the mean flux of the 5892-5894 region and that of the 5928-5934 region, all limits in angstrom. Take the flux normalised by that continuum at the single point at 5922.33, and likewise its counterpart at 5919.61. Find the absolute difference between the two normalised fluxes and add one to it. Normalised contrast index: 1.29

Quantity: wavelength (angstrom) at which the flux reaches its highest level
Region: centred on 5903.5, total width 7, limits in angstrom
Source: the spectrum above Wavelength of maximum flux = 5903.27 angstrom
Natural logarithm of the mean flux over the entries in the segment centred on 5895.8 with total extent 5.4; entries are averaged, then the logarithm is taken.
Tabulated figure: 1.63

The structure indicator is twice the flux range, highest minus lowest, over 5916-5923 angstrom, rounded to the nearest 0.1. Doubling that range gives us 3.7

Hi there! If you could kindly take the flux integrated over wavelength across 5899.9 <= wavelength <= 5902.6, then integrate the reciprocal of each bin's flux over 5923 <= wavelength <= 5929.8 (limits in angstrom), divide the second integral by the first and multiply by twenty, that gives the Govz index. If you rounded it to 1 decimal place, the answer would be 2.1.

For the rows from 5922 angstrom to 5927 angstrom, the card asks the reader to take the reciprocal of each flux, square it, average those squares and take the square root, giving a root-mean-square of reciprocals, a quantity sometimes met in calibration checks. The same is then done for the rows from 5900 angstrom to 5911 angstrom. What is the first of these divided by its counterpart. 1.15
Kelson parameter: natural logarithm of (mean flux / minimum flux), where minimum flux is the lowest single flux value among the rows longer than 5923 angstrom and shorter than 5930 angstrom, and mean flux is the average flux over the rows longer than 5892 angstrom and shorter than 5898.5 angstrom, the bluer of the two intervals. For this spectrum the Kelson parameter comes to 0.17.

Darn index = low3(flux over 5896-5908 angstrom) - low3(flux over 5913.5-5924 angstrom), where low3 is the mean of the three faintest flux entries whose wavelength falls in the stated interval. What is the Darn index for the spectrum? 0.86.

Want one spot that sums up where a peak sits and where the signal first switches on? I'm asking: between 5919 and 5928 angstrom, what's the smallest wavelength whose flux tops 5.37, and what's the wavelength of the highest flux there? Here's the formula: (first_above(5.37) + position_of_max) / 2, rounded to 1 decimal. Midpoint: 5923.7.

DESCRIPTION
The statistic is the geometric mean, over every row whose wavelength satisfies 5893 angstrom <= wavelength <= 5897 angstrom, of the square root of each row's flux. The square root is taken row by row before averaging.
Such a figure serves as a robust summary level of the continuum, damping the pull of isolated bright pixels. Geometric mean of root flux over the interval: 2.21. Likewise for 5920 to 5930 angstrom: 2.16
